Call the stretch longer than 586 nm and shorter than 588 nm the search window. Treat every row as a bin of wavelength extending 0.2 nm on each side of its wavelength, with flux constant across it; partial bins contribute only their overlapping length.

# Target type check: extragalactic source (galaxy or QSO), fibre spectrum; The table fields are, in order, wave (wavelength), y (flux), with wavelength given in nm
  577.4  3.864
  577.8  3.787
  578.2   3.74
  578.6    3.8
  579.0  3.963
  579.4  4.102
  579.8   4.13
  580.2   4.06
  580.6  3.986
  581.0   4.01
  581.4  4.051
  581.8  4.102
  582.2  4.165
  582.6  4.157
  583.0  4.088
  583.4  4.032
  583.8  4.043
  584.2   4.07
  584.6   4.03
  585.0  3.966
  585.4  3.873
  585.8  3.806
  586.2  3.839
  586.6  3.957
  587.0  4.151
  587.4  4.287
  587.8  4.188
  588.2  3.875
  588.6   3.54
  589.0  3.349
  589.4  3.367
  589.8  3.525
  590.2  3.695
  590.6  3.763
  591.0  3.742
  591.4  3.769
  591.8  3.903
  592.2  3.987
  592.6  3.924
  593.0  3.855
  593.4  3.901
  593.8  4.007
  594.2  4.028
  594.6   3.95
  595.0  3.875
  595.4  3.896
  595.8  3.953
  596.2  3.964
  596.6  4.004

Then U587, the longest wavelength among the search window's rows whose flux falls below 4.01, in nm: 586.6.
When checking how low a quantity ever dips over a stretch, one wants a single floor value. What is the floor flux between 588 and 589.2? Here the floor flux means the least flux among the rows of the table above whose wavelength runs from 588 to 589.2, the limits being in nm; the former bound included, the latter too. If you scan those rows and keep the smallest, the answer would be 3.349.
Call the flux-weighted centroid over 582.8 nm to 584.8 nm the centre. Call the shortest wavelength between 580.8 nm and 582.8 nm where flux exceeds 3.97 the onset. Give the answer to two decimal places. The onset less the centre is -2.80 nm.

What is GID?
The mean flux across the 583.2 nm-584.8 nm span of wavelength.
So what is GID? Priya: 4.04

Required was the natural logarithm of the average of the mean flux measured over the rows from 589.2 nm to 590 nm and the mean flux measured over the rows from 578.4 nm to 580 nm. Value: 1.31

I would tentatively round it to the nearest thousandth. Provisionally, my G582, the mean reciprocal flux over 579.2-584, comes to 0.245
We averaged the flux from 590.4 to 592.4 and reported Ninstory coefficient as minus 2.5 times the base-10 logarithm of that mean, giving -1.46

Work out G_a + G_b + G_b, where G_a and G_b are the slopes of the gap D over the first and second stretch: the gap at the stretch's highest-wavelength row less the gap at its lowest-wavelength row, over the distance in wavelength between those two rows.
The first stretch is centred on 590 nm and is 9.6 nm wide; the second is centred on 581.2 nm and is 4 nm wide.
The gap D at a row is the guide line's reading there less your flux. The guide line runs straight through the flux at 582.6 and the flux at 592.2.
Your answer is -0.05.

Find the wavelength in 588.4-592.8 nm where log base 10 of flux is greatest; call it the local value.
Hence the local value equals 592.2 nm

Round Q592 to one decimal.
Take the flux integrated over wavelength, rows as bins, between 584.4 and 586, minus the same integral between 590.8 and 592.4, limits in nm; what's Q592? 0.1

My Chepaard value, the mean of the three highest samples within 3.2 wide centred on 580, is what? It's 4.10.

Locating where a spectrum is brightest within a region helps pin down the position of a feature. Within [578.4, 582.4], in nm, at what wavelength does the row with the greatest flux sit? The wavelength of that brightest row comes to 582.2 nm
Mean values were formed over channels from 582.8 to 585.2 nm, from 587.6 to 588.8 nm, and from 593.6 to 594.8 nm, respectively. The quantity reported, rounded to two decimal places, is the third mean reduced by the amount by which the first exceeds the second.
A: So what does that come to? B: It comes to 3.82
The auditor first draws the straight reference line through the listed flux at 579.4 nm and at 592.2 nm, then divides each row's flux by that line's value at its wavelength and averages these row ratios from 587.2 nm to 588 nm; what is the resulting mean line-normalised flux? 1.05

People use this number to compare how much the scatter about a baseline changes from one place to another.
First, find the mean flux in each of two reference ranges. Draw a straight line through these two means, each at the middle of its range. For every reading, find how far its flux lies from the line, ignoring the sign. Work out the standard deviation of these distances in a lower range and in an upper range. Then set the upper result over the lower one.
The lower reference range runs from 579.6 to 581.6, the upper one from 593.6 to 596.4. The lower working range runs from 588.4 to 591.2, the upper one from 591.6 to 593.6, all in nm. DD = 0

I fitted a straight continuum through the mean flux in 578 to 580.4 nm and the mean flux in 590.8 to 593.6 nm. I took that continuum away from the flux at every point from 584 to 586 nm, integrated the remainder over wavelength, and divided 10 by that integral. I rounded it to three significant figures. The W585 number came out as 189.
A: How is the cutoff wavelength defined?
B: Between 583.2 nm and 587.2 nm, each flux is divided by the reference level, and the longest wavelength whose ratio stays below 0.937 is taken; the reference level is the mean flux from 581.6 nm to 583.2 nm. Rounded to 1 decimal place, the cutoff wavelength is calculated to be 586.2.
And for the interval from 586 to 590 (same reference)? 589.8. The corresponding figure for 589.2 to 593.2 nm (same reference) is 593.0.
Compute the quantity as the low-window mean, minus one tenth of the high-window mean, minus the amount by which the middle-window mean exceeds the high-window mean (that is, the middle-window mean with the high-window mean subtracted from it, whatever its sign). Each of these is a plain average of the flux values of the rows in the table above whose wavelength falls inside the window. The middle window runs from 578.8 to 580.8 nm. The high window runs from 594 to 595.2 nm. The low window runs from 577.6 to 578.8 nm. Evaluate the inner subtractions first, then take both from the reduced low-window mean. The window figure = 3.3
